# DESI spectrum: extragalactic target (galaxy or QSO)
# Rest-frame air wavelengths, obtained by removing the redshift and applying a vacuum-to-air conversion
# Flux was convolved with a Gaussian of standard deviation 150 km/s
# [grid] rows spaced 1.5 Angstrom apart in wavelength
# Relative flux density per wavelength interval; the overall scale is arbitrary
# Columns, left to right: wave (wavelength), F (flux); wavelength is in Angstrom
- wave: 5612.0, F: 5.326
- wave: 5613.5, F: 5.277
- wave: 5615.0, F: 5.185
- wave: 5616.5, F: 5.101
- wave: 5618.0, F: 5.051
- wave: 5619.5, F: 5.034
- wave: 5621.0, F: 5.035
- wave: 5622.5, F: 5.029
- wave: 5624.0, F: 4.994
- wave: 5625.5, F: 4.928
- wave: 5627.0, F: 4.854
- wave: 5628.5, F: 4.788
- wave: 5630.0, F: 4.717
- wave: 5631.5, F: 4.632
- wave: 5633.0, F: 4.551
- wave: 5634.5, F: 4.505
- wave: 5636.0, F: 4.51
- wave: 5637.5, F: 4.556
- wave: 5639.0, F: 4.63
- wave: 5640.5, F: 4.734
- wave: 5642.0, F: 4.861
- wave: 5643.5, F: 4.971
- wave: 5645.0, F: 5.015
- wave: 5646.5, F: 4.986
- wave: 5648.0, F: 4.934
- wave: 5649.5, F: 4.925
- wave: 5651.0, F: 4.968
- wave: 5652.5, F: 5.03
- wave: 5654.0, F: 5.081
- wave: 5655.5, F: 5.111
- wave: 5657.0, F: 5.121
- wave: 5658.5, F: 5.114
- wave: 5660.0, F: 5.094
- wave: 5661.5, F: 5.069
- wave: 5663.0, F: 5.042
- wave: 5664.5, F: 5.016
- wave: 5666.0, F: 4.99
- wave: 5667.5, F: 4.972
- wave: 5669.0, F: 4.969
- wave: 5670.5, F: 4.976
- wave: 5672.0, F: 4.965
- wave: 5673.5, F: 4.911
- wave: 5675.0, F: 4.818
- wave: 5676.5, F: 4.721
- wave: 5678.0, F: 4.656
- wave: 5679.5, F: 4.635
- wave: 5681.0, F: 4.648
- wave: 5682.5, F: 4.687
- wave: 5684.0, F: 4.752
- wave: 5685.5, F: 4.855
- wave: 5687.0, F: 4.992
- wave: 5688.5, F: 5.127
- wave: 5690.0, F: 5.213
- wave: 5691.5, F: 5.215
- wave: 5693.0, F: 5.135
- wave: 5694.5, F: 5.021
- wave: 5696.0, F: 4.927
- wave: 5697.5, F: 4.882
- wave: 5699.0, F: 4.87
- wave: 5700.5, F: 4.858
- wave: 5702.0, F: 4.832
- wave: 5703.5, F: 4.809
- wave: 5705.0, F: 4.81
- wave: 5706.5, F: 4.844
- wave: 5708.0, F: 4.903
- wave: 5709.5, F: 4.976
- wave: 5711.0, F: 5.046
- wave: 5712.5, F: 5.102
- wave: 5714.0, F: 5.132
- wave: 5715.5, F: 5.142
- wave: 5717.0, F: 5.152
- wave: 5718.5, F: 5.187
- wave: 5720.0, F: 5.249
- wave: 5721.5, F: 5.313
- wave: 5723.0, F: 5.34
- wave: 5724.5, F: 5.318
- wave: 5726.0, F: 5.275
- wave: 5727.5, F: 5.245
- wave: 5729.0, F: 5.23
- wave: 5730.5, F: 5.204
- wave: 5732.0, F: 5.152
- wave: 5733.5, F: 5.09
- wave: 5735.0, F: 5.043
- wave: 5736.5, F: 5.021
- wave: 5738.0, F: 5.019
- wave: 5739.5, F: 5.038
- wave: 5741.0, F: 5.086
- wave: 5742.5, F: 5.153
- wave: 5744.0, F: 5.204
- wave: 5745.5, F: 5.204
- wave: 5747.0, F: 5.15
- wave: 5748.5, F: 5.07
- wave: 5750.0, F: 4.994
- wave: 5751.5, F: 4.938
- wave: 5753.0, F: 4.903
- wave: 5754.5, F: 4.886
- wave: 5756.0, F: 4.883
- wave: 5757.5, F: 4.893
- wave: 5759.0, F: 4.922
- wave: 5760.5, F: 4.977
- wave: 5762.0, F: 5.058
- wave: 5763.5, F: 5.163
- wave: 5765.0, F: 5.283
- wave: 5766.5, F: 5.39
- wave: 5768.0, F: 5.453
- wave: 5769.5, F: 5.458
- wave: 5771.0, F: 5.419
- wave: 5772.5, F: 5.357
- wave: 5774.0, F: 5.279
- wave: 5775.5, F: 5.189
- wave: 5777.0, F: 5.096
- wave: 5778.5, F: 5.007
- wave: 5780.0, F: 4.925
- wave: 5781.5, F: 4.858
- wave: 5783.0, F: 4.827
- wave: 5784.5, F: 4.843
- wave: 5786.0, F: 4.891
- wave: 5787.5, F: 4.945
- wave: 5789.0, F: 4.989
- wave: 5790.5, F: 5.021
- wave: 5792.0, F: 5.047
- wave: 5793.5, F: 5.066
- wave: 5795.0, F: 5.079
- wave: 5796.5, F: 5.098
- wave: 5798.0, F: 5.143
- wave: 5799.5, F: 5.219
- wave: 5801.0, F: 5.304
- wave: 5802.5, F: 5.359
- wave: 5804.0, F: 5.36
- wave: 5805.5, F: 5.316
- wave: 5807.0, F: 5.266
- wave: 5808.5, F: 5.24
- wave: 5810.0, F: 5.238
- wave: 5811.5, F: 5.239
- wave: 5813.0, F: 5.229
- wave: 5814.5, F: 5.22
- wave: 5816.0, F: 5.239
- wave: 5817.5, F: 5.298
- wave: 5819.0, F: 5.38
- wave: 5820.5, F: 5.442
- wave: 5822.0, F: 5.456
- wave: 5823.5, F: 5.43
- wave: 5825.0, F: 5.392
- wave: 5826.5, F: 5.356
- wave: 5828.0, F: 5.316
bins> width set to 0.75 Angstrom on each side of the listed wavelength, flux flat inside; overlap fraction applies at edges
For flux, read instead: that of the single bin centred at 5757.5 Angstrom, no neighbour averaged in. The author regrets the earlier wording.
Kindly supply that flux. 4.893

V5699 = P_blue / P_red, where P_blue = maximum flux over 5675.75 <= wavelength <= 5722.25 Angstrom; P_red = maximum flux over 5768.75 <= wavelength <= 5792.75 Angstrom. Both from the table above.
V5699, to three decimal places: 0.973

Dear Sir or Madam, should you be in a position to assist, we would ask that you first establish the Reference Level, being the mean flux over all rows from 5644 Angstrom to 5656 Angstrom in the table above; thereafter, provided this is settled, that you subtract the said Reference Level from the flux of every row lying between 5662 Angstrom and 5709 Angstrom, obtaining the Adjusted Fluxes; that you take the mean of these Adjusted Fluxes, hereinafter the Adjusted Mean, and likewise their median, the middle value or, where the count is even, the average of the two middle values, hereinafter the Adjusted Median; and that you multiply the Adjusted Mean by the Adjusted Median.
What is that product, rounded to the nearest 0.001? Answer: 0.010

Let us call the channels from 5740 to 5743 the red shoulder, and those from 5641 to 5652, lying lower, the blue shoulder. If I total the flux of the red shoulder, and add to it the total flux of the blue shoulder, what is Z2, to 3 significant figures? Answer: 44.9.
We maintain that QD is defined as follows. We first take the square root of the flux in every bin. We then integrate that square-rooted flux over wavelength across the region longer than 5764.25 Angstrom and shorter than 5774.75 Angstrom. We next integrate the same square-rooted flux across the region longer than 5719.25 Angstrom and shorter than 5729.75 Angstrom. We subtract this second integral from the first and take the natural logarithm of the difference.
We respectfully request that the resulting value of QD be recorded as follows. -1.5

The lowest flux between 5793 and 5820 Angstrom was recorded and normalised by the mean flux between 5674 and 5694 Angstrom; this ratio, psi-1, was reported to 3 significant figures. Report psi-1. 1.04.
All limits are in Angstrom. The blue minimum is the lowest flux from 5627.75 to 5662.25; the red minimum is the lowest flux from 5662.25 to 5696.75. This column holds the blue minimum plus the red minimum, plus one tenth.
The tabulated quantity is 9.24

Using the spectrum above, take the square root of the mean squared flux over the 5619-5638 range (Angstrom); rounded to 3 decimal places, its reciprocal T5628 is 0.209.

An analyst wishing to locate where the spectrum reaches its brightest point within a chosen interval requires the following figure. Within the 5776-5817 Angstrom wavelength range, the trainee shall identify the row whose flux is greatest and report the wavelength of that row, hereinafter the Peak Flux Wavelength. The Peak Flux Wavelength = 5804.0 Angstrom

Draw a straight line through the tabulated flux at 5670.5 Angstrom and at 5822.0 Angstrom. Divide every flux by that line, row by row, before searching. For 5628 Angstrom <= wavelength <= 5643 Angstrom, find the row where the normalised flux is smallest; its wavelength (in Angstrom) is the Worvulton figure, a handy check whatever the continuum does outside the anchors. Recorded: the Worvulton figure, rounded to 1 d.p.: 5634.5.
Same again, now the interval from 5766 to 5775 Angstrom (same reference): 5774.0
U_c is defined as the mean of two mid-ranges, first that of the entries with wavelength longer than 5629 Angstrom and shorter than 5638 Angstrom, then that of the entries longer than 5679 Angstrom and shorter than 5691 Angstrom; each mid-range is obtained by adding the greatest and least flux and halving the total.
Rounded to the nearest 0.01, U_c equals 4.77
